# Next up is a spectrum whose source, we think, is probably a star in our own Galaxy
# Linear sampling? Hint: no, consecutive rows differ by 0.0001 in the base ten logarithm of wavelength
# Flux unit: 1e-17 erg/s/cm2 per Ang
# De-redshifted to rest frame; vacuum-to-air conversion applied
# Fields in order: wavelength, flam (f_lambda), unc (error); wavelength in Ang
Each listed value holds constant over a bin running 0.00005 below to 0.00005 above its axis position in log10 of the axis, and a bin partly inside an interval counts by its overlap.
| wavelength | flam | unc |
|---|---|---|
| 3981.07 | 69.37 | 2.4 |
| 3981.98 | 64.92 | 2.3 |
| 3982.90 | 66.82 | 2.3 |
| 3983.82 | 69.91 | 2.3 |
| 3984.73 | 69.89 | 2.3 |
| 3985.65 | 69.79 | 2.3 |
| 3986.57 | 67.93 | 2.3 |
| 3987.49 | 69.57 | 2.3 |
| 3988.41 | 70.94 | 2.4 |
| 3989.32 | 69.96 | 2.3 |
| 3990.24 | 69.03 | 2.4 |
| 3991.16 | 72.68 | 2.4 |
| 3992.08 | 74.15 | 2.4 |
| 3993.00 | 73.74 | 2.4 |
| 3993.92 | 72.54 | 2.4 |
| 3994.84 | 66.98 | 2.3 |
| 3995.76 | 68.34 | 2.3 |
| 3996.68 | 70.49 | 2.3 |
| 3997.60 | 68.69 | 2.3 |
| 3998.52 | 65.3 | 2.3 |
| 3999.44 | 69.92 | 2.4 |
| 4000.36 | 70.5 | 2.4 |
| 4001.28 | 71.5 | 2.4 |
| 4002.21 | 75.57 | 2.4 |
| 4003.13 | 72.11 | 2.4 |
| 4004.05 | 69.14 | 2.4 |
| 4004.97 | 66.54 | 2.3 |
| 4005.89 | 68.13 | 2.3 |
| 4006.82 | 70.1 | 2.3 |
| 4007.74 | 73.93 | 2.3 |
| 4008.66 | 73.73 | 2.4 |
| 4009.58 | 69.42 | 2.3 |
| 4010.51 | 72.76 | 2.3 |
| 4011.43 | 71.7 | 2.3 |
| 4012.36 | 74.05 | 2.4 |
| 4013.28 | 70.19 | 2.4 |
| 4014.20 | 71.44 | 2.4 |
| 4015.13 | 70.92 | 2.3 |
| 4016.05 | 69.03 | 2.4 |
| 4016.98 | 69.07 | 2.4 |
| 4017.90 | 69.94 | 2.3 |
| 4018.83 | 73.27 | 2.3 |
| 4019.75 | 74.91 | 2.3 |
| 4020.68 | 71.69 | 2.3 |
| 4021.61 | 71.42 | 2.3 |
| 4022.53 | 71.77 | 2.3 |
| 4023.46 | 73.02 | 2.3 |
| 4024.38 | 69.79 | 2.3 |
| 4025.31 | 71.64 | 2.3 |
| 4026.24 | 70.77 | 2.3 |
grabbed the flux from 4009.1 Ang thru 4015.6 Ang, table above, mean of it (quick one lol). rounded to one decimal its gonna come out 71.5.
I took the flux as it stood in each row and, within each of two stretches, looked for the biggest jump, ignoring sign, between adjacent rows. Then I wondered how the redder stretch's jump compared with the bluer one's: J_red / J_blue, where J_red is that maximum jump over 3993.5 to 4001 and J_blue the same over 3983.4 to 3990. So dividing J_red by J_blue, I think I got 3.0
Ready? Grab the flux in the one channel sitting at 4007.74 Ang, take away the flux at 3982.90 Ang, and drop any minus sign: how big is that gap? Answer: 7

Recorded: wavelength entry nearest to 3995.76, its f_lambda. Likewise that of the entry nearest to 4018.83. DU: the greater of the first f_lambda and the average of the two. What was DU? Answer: 70.8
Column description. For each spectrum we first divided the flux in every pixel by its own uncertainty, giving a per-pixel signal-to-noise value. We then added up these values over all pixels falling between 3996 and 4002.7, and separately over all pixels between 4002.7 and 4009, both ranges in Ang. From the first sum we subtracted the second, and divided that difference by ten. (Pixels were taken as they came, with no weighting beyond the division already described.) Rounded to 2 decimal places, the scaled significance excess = -0.21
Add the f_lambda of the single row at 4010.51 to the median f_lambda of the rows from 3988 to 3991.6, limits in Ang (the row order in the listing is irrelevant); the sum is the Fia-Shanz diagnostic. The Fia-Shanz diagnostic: 143.2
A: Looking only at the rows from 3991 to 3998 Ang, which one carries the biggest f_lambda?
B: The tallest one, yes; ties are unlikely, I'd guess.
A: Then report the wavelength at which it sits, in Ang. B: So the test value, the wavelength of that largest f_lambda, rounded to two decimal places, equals 3992.08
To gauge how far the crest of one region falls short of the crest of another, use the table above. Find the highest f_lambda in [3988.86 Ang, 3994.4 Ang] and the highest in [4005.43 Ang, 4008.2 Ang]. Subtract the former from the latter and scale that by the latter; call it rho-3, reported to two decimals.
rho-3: 0.00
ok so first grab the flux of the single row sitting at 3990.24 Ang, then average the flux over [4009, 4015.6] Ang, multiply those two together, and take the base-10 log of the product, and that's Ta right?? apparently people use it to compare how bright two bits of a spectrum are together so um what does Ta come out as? 3.69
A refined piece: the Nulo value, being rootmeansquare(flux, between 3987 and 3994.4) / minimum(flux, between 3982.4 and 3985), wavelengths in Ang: 1.07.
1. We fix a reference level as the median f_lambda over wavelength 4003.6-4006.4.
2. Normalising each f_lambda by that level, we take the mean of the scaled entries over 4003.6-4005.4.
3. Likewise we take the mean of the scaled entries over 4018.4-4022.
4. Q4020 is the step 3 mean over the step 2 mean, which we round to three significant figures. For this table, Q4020 1.07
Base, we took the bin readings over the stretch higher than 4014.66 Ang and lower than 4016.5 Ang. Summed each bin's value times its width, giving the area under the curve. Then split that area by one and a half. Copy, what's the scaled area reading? 86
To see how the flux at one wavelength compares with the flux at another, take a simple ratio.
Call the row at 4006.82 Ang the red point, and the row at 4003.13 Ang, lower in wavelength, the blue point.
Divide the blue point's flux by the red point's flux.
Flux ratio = 1.03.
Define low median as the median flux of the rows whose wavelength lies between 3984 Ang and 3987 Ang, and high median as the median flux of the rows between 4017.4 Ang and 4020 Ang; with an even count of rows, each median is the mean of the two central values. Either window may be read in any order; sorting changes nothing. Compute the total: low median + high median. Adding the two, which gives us 143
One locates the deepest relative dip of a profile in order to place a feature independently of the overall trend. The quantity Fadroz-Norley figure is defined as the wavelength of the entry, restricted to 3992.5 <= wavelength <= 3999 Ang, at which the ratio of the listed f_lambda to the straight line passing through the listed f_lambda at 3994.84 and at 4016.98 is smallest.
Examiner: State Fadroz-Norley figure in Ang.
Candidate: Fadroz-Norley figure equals 3998.52 Ang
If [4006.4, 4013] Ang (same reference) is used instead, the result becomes 4009.58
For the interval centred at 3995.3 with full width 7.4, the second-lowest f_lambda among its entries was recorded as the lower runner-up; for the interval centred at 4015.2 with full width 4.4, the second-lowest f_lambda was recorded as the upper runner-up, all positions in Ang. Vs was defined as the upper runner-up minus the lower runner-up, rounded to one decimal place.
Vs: 2.1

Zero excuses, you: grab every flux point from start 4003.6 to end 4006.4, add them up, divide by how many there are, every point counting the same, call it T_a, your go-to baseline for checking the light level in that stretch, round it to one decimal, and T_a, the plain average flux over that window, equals 67.9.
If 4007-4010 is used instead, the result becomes 72.4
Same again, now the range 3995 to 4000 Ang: 68.5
